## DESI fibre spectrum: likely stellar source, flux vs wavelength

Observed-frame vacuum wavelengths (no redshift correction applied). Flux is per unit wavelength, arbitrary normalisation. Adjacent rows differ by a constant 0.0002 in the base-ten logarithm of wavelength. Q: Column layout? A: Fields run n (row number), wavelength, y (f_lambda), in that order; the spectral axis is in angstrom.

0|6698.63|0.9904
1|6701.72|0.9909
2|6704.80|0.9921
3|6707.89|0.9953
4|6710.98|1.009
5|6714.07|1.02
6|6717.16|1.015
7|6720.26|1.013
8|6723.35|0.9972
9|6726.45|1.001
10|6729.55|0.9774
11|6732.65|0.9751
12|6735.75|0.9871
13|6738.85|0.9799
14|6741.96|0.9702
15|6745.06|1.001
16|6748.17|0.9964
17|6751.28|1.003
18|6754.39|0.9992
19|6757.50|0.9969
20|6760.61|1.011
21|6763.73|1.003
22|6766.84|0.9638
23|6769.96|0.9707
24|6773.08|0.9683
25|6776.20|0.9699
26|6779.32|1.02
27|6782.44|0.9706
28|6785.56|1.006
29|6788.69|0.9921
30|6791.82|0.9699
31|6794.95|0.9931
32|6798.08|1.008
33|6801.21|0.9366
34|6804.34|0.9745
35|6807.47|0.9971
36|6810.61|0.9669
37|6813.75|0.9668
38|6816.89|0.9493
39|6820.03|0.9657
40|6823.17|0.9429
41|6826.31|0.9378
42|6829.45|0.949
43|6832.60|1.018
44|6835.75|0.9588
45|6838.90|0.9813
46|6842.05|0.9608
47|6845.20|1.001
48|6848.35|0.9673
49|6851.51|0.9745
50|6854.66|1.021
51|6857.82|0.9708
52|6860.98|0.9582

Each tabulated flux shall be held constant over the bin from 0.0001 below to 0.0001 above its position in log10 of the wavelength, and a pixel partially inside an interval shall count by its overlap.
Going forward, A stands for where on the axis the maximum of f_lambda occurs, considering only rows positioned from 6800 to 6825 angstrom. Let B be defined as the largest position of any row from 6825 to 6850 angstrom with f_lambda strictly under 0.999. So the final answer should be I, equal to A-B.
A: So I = -40.9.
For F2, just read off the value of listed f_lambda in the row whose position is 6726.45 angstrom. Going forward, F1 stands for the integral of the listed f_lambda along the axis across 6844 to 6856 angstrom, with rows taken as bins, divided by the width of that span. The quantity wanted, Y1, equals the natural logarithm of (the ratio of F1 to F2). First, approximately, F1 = 0.990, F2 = 1.001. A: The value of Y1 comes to -0.01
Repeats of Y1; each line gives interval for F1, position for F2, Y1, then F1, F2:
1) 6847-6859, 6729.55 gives 0.01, 0.984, 0.9774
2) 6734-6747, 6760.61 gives -0.03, 0.985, 1.011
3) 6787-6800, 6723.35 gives -0.01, 0.989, 0.9972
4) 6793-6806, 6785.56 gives -0.03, 0.978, 1.006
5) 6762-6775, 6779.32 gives -0.04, 0.976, 1.02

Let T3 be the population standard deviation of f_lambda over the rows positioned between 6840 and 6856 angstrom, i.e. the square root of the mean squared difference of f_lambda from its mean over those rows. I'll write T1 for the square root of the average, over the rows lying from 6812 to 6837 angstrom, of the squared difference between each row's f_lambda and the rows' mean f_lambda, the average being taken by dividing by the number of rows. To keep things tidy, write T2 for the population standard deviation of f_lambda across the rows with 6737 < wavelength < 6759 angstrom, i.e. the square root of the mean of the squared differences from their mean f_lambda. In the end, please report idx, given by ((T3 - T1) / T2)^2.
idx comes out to 0.01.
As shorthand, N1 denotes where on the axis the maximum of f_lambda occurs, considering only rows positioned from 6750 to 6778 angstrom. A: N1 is 6760.61 angstrom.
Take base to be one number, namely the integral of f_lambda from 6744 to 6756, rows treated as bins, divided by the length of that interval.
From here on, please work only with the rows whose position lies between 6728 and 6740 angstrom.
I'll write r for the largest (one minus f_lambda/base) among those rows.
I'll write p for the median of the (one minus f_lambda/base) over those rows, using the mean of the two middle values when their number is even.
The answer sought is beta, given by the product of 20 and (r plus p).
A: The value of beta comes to 0.9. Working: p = 0.021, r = 0.024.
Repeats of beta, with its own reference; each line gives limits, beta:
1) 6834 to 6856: 1.3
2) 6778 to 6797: 0.7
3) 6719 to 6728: 0.0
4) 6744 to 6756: 0.1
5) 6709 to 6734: 0.4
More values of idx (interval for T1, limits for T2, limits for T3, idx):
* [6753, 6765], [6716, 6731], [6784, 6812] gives 1.45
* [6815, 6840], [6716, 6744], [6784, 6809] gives 0.02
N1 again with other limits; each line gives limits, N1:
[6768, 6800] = 6779.32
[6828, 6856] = 6854.66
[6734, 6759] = 6751.28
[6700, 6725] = 6714.07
